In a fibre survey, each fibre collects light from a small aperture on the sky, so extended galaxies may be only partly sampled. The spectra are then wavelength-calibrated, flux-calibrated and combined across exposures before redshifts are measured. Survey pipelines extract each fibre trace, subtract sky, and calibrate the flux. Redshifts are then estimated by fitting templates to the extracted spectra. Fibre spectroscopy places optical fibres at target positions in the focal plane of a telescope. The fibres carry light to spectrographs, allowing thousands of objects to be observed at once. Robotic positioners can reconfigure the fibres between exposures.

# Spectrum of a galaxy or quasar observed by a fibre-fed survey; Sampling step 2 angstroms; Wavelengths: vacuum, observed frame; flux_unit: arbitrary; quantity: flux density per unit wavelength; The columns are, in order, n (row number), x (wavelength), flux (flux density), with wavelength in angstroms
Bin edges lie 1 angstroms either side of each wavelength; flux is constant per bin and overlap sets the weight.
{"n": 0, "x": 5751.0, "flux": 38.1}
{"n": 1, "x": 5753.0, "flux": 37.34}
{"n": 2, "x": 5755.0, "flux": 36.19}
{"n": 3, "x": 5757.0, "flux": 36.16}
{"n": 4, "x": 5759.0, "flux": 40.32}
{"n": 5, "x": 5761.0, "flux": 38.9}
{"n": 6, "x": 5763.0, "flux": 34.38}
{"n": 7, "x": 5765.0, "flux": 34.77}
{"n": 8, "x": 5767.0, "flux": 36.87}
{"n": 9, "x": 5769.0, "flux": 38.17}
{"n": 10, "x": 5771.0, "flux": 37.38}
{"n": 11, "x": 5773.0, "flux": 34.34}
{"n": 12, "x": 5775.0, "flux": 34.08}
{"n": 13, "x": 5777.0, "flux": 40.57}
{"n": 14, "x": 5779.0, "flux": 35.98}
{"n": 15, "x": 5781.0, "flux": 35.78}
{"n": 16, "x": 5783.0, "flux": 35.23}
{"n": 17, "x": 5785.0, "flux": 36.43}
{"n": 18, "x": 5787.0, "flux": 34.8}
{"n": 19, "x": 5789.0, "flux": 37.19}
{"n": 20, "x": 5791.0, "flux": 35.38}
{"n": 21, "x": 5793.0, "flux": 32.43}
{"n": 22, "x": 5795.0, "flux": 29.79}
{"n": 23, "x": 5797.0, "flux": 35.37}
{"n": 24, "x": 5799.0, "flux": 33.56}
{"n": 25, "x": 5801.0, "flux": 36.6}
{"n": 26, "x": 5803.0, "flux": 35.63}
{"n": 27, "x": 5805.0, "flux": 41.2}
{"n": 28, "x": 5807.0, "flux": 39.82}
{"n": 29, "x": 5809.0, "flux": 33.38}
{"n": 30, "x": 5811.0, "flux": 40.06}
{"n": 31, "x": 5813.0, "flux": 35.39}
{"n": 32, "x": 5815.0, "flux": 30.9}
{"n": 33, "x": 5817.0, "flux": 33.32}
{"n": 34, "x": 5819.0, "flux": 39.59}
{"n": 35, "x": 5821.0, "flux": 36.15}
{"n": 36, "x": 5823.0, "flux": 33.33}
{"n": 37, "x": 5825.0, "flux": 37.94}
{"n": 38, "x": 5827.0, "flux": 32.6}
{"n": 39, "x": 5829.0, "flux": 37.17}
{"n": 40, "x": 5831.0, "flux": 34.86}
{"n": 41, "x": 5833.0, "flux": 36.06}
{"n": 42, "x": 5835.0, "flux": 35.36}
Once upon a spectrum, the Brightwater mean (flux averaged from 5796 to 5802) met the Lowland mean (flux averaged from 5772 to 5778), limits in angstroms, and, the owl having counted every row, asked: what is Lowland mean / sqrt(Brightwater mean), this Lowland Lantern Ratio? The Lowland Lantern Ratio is 6.1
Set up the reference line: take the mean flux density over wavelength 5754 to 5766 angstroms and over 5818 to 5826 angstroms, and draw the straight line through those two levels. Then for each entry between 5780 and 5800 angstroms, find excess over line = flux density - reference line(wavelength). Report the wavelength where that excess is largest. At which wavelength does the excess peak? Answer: 5789.0 angstroms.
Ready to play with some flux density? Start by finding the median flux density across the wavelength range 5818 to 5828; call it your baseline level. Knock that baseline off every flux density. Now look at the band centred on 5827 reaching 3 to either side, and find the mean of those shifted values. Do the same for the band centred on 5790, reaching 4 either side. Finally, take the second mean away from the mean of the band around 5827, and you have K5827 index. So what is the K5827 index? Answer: 1.0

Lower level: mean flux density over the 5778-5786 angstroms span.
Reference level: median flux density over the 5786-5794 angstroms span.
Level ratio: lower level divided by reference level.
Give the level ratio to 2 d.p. 1.02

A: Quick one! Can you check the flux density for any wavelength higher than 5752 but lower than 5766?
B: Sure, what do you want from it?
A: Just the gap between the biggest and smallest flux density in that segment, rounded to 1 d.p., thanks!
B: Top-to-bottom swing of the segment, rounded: 5.9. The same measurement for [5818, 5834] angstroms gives 7.0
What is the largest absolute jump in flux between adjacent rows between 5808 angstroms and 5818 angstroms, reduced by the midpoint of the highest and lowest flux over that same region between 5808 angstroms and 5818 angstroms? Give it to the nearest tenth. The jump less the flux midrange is -28.8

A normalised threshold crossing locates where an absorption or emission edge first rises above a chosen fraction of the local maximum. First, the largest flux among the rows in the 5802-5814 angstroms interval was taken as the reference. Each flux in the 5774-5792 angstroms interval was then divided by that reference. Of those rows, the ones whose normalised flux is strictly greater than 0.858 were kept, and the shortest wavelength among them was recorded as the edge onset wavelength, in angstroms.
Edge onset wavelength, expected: 5777.0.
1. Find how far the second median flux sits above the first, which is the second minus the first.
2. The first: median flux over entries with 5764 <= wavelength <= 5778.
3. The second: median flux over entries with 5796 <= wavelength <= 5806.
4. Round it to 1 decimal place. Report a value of -1.2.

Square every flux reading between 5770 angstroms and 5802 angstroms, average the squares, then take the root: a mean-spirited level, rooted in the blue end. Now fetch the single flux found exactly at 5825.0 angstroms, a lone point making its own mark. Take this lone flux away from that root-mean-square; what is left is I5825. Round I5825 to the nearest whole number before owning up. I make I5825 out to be -3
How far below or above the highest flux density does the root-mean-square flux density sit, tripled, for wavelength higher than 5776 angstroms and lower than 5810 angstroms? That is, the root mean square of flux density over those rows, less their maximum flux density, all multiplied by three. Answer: -15.8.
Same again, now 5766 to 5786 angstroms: -12.1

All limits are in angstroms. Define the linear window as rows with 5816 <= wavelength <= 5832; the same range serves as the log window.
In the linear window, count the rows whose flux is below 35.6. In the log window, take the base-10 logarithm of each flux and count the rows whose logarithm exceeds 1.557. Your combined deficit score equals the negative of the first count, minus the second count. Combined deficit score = -8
